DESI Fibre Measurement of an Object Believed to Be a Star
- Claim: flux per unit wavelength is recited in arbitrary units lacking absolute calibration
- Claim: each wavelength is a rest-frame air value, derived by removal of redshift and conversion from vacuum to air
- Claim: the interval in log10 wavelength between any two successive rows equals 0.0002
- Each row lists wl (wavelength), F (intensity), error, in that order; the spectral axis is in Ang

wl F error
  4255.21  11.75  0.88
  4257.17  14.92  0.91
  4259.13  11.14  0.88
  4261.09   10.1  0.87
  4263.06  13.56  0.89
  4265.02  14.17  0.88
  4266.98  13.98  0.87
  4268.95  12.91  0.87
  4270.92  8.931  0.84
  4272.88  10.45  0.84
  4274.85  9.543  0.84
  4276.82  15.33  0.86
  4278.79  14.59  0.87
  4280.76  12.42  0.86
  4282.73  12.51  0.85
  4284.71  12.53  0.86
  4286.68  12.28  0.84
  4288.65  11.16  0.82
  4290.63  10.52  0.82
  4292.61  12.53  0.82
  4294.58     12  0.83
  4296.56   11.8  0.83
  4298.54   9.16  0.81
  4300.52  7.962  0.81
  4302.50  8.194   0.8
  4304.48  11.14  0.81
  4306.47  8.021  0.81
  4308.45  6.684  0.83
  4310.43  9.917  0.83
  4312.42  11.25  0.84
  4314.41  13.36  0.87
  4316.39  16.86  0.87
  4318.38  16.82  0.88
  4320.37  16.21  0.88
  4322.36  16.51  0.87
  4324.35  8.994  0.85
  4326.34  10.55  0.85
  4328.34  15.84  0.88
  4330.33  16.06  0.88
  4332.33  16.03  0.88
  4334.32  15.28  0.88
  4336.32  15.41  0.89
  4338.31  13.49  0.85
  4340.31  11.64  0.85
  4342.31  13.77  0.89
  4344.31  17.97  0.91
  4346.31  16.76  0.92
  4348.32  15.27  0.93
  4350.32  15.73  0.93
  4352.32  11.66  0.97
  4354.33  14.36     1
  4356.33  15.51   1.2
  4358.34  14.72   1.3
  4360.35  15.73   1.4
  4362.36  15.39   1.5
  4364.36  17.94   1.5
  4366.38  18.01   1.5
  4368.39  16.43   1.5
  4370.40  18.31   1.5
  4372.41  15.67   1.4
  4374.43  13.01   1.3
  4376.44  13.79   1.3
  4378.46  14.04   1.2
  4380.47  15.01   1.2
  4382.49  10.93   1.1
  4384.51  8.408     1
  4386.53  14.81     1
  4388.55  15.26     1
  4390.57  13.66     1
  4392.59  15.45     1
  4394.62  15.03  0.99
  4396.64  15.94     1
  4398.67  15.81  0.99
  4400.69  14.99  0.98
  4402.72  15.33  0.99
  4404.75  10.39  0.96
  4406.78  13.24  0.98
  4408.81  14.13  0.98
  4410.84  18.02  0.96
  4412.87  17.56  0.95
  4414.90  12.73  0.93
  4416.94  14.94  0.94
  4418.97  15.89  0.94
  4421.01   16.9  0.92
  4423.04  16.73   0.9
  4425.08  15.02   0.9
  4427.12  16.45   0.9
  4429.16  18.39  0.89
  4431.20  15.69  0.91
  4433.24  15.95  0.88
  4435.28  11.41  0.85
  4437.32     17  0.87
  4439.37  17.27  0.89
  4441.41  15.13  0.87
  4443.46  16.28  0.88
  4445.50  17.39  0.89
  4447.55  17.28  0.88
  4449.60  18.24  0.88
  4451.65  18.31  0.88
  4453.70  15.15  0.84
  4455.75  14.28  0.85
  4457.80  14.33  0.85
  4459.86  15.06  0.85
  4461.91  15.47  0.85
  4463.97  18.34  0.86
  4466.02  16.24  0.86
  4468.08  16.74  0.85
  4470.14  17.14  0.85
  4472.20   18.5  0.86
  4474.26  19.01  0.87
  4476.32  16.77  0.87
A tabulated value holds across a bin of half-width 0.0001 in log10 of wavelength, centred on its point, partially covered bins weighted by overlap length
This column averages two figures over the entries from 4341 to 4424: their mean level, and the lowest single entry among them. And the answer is 11.7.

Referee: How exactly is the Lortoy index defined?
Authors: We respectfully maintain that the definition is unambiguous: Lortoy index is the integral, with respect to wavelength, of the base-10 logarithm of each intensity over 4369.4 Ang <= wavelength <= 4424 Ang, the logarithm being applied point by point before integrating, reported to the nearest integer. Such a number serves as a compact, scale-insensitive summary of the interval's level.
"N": 63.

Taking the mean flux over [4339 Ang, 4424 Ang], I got 14.9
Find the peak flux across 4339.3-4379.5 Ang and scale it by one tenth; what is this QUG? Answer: 1.83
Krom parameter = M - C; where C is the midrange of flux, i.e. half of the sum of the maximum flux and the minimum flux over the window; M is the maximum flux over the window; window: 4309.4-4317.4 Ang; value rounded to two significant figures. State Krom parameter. 3.5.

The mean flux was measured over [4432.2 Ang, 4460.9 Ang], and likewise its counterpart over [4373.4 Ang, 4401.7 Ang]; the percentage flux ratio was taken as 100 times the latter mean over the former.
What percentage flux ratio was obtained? 88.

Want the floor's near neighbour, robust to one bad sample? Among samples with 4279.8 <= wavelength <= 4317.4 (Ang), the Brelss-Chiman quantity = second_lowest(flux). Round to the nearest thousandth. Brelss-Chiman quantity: 7.962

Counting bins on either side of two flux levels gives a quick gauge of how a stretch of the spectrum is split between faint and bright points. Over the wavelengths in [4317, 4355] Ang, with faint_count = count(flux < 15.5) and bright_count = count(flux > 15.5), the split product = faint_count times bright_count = 90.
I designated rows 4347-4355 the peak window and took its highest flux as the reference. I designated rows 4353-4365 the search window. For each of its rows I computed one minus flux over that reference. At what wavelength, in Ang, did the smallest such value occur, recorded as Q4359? 4364.36 Ang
